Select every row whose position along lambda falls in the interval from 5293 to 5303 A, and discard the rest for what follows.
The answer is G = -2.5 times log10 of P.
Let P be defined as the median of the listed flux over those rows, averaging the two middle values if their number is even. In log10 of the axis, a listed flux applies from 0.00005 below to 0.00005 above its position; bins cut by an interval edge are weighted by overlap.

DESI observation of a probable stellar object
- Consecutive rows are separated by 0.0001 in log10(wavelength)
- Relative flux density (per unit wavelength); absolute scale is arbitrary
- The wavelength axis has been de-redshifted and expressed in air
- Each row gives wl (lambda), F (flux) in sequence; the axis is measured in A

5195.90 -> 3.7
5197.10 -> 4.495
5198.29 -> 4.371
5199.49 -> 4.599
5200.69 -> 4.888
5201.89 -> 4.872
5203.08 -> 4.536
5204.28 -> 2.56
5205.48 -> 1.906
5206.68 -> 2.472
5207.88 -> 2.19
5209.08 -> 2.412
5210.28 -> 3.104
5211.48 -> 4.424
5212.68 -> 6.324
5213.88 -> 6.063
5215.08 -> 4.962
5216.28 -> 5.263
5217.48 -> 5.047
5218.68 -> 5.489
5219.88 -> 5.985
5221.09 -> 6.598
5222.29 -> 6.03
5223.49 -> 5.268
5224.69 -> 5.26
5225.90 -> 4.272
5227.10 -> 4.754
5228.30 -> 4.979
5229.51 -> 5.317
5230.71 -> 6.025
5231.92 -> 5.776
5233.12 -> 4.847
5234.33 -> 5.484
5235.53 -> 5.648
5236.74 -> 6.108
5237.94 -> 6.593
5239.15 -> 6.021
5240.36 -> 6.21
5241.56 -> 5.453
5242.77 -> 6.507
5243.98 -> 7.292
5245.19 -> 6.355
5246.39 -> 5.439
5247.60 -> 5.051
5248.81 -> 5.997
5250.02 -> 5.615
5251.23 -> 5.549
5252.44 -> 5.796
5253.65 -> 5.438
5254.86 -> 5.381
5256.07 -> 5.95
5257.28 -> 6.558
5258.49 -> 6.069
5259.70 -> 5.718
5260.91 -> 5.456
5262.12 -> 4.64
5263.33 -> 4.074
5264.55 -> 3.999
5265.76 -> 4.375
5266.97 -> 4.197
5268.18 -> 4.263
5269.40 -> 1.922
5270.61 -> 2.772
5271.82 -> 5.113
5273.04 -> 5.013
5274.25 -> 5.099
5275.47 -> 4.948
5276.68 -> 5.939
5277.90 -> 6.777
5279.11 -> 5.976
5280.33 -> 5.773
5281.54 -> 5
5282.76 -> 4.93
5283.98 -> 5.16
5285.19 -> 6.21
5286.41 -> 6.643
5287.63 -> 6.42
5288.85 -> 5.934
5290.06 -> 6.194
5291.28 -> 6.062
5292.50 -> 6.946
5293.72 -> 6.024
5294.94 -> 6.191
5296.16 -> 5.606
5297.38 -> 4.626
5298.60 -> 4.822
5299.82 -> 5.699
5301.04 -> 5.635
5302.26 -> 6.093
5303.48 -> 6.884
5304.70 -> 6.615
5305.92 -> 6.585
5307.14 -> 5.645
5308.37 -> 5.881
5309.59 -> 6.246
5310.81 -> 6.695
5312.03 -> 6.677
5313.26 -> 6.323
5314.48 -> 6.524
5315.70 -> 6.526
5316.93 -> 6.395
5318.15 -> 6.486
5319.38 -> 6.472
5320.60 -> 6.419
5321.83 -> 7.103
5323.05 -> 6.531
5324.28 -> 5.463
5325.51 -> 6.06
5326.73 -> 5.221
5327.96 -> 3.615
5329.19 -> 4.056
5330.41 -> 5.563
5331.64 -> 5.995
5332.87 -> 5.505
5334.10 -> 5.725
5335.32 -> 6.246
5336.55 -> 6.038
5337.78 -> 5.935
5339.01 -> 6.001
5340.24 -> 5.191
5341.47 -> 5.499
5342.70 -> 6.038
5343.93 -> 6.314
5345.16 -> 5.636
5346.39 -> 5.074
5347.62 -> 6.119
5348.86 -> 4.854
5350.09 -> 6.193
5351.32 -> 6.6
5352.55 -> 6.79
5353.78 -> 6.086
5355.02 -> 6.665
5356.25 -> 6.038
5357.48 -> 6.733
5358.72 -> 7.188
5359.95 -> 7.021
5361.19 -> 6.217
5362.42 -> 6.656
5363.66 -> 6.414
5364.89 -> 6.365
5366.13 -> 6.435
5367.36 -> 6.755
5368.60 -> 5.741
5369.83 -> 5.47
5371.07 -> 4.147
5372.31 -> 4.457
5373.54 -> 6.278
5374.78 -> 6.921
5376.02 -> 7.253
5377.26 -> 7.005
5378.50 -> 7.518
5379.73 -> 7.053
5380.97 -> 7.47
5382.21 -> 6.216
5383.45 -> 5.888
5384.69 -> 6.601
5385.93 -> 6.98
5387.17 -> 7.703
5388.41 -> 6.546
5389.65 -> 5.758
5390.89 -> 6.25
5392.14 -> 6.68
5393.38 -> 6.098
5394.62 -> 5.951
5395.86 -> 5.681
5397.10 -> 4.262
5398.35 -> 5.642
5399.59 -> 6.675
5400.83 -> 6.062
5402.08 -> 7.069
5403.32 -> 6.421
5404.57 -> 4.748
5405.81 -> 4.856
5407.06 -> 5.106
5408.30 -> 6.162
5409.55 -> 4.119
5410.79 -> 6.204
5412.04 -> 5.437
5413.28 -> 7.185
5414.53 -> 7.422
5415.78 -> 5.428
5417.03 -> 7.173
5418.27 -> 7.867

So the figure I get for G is -1.88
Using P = 5.67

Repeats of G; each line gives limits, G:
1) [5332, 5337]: -1.92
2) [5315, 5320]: -2.03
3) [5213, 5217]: -1.80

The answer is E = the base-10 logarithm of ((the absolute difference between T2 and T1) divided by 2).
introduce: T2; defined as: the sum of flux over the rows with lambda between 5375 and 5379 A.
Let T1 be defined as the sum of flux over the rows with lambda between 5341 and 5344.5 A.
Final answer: 0.29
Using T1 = 17.9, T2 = 21.8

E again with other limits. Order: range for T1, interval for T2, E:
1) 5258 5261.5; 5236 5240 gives -0.13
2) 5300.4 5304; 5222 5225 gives 0.01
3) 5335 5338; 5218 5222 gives -1.13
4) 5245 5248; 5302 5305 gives 0.14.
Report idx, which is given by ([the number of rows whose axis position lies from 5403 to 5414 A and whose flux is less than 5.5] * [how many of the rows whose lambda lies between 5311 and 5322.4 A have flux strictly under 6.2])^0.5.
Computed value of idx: 0.0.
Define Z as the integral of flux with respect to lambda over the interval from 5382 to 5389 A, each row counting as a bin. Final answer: 47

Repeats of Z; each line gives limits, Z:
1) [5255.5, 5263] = 43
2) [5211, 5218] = 38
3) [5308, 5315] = 45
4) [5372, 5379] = 47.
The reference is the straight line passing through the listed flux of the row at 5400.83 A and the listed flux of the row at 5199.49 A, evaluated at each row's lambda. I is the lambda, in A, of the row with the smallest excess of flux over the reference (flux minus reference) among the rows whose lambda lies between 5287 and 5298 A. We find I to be 5297.38 A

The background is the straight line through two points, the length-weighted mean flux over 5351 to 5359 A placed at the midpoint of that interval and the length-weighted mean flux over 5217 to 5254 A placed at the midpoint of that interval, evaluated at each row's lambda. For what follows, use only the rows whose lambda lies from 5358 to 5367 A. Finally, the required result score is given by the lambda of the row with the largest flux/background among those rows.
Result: 5358.72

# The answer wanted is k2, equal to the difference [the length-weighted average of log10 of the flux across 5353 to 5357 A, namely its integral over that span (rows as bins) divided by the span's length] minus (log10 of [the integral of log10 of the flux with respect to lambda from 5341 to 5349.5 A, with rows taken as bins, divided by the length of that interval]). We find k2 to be 0.92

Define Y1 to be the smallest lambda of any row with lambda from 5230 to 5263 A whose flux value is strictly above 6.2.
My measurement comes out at 5237.94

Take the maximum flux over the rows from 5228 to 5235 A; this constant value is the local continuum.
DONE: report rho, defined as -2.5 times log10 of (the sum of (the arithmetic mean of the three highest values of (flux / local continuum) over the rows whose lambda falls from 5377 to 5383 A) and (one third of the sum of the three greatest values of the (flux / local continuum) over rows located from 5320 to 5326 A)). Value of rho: -0.92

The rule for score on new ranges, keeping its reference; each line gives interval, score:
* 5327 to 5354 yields 5352.55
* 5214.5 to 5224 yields 5221.09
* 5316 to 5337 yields 5321.83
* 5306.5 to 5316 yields 5310.81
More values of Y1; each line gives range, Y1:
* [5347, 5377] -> 5351.32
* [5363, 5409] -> 5363.66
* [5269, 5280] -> 5277.90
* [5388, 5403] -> 5388.41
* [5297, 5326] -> 5303.48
